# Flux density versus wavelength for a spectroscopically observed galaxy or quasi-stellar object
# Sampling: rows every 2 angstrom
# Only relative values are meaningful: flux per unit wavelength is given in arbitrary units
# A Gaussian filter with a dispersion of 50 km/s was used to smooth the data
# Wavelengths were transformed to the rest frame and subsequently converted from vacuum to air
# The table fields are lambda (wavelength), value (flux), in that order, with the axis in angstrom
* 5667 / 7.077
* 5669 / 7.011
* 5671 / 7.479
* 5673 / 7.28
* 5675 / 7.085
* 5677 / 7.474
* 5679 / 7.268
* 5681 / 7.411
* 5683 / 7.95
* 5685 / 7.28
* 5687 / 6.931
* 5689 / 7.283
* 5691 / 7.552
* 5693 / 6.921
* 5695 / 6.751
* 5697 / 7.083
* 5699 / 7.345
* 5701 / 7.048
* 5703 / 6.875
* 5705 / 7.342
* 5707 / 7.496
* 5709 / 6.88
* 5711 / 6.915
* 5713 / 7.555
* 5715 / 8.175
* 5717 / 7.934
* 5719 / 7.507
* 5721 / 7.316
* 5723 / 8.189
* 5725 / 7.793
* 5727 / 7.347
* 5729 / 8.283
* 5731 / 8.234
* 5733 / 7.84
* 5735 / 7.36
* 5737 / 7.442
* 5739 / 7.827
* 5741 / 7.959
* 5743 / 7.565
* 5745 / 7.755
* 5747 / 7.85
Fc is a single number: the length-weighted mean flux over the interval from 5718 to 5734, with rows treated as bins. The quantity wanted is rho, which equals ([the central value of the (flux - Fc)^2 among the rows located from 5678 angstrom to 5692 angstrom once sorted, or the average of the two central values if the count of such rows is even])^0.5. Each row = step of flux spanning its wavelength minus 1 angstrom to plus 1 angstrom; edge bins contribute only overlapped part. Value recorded 0.53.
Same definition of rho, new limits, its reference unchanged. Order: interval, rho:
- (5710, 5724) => 0.36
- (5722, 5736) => 0.42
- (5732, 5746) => 0.15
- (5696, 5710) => 0.73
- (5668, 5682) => 0.53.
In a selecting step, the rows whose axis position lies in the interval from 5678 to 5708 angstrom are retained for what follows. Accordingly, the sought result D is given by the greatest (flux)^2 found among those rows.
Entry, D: 63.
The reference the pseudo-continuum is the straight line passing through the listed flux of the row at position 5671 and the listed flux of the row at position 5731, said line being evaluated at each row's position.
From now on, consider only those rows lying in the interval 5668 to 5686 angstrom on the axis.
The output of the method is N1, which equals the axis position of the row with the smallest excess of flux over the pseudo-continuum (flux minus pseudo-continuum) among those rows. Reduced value 5675 angstrom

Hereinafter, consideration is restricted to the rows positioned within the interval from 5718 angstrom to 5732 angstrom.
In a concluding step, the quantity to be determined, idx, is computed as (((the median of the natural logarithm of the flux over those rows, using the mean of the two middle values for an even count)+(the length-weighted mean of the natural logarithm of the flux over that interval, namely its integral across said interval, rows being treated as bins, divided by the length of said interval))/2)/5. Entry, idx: 0.411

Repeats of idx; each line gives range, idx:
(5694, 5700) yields 0.391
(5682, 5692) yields 0.399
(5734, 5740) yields 0.403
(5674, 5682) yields 0.398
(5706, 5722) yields 0.402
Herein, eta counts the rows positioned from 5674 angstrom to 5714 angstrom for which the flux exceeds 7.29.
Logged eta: 8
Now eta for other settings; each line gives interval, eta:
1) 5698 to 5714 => 4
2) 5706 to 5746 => 18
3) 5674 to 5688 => 3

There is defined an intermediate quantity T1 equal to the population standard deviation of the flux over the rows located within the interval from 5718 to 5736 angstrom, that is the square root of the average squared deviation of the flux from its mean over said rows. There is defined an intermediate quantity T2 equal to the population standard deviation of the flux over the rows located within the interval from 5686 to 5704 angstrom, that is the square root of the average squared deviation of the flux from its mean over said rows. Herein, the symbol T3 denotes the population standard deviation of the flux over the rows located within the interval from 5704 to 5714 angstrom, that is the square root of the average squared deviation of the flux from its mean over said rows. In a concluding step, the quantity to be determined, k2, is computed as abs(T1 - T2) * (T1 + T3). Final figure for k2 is 0.09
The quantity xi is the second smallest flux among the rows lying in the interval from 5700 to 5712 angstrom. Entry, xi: 6.88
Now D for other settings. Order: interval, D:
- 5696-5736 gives 69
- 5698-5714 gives 57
